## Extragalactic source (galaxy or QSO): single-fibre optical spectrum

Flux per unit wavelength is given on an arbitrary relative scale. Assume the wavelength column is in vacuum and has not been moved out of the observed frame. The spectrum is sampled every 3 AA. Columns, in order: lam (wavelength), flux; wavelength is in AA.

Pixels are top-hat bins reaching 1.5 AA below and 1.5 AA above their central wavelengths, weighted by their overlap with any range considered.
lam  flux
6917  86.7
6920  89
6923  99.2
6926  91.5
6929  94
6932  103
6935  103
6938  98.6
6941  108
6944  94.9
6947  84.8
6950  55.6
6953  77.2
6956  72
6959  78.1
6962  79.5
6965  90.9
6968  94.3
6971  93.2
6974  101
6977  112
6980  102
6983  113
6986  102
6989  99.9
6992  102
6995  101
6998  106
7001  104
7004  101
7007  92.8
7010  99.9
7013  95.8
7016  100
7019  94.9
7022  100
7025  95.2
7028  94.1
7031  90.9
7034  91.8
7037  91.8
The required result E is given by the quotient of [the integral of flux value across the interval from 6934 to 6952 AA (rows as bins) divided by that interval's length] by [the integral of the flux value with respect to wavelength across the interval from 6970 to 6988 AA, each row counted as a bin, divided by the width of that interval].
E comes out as 0.87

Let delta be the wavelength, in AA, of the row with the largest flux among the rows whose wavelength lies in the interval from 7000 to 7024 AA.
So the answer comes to 7001 AA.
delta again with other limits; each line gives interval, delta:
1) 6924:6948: 6941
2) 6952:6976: 6974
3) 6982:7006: 6983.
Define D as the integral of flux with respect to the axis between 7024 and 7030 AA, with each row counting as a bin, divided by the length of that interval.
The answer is 94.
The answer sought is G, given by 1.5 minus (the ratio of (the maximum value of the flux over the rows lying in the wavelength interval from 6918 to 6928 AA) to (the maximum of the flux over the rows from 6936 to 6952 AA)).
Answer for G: 0.58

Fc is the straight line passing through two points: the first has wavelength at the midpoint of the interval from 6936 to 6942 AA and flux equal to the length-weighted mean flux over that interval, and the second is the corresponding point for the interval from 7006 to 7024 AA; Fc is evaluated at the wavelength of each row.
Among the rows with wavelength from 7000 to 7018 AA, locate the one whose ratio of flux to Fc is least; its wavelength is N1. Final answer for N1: 7007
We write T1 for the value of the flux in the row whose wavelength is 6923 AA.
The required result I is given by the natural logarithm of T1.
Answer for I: 4.60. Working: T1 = 99.2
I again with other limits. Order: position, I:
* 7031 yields 4.51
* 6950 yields 4.02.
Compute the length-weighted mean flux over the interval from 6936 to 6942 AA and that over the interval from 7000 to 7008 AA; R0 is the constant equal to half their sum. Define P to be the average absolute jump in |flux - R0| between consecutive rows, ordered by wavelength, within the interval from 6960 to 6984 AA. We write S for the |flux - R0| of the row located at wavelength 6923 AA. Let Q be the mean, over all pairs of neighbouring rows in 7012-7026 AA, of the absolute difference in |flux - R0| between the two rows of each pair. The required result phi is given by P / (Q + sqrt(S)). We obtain 1.3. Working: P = 8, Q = 4.8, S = 1.9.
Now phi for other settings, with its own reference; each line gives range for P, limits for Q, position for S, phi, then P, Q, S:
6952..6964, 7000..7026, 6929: 0.5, 4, 5.2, 7.1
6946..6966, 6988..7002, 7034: 2.5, 12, 2.0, 9.3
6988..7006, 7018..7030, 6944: 0.3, 2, 3.7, 6.2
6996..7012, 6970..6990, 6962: 0.4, 5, 8.5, 21.6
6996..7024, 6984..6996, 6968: 1.6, 5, 0.5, 6.8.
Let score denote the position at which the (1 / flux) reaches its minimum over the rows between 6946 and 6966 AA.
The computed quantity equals 6965 AA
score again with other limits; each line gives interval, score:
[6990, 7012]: 6998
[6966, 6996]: 6983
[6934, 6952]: 6941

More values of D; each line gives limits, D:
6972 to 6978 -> 105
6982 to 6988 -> 106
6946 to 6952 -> 70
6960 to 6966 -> 84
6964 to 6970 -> 93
